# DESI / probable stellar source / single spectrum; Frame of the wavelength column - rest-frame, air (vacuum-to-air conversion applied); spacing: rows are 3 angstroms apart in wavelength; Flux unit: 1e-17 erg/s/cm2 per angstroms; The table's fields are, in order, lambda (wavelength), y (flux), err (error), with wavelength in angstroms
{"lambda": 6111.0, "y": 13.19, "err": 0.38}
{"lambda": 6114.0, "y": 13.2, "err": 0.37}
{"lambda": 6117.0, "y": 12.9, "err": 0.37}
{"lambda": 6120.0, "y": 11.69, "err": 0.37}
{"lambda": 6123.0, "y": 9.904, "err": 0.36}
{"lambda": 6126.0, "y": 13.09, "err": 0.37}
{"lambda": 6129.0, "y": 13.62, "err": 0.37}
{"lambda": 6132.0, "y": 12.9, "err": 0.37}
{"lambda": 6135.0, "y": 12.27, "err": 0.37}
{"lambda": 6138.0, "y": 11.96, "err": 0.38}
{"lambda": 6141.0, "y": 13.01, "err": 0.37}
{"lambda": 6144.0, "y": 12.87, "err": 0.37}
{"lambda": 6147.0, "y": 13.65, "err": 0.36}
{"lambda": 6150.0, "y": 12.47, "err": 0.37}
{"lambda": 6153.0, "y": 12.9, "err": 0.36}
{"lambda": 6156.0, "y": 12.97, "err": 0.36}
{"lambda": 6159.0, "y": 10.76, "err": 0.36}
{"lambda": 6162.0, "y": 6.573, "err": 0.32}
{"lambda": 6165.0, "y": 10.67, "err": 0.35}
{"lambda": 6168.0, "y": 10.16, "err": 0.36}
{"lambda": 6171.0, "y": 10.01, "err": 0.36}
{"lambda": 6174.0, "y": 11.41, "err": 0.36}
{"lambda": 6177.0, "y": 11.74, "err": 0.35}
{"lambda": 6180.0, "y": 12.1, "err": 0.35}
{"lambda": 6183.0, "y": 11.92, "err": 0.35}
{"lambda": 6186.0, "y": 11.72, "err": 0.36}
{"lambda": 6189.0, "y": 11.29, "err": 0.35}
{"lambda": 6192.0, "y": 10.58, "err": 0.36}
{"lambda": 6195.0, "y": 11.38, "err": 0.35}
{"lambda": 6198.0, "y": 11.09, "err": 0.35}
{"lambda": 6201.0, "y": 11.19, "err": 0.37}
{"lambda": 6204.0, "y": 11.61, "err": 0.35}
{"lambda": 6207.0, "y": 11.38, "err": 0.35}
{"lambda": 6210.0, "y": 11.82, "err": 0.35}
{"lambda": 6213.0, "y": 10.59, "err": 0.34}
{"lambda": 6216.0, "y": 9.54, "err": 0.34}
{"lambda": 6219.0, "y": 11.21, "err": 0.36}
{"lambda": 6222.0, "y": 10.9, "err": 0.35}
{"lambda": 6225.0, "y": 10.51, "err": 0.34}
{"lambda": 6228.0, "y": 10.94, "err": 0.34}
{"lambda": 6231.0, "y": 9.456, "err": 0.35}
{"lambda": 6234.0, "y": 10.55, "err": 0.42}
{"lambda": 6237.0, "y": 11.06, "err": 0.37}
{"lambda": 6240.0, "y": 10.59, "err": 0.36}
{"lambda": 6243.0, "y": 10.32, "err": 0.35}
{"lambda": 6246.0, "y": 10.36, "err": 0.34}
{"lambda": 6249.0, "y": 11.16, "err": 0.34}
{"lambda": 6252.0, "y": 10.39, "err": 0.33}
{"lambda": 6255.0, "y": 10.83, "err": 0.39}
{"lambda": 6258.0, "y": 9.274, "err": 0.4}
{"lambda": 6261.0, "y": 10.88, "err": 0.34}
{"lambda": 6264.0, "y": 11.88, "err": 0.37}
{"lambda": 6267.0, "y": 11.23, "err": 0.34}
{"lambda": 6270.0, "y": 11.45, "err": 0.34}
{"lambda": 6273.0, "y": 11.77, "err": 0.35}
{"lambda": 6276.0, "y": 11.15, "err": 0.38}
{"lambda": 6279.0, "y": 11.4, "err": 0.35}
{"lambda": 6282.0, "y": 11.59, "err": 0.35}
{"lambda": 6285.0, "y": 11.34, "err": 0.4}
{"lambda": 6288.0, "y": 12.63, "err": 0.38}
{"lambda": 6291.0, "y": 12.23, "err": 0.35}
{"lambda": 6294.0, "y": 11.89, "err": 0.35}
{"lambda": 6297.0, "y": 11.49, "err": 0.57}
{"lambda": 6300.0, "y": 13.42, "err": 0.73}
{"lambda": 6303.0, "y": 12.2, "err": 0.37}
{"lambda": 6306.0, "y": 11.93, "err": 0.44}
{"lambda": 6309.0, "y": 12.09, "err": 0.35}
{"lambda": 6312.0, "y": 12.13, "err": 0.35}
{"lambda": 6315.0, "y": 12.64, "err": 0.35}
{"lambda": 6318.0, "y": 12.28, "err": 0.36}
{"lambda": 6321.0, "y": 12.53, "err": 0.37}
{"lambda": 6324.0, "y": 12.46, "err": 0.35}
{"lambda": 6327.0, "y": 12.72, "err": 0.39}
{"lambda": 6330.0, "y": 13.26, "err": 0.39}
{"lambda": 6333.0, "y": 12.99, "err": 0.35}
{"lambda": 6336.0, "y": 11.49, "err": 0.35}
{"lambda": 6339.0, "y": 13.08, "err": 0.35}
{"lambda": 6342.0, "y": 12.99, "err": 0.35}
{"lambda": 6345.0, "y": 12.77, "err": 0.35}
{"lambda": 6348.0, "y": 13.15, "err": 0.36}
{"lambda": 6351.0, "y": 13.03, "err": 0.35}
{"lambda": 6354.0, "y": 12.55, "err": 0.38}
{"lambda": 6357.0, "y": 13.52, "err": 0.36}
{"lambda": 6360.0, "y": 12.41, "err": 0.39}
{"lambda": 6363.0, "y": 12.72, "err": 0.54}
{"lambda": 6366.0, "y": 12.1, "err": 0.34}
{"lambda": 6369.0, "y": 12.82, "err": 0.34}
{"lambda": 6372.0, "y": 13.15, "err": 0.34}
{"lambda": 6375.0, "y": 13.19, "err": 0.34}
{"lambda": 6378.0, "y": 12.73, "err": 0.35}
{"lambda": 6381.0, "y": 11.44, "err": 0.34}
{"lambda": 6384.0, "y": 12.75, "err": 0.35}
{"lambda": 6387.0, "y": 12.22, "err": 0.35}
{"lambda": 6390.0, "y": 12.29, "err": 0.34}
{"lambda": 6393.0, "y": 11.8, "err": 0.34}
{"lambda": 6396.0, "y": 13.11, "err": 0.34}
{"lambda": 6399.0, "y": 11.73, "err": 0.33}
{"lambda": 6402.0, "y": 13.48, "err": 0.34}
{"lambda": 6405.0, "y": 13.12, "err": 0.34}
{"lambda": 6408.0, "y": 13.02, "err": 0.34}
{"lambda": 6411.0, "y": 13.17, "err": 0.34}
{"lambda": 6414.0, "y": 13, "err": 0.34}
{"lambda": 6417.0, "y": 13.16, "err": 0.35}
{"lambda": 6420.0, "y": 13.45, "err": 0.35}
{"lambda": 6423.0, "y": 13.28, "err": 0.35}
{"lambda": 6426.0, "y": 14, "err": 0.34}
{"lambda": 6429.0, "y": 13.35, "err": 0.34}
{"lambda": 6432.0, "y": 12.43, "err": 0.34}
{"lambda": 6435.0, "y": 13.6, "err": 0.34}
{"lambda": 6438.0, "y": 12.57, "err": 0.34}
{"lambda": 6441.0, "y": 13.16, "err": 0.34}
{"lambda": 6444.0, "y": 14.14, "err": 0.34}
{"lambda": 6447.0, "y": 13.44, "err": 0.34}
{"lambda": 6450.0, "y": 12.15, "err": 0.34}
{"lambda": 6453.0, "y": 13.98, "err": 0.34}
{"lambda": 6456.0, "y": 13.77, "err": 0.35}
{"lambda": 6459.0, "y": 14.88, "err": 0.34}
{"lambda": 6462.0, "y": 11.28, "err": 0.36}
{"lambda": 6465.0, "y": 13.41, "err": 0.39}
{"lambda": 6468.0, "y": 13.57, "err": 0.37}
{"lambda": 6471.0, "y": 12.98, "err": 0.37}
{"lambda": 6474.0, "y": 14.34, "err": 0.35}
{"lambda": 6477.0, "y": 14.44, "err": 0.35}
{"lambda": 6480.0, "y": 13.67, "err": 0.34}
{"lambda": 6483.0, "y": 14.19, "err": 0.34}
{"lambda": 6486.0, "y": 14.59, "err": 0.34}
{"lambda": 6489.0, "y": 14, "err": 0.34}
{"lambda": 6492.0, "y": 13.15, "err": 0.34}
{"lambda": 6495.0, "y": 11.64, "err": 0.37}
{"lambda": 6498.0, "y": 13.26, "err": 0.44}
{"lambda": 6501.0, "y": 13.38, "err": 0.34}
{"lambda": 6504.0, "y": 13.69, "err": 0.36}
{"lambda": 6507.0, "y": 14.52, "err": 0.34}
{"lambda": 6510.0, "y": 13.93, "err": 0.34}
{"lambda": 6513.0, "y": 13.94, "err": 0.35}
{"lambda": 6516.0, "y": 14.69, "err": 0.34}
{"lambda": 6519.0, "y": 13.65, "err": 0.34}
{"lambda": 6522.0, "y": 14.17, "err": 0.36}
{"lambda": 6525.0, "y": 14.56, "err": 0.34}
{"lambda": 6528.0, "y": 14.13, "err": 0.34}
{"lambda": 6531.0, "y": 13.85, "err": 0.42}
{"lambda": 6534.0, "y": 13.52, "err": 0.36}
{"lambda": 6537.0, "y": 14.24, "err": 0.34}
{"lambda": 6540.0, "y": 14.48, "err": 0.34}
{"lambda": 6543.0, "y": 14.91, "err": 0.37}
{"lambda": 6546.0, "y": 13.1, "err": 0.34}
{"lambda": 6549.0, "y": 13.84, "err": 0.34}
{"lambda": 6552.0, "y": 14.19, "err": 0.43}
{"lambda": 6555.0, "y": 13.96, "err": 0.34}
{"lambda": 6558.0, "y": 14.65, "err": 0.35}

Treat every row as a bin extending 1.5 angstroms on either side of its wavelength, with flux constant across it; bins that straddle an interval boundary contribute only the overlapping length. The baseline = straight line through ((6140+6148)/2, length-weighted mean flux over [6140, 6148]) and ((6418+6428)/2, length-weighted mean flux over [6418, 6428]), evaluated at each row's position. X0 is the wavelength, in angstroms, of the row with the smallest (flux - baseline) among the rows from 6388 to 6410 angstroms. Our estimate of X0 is 6399.0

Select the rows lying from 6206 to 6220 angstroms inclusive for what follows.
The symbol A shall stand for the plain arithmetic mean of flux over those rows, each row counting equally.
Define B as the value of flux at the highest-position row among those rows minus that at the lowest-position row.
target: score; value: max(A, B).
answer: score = 10.9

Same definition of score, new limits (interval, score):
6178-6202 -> 11.4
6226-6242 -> 10.5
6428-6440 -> 13.0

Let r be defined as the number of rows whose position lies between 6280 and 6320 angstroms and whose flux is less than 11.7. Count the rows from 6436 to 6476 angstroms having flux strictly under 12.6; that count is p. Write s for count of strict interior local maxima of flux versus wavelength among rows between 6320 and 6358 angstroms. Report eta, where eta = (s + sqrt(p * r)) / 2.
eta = 3.00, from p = 3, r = 3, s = 3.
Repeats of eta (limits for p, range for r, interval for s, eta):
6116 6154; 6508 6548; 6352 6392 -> 2.00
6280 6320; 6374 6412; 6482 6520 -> 3.08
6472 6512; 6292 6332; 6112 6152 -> 2.00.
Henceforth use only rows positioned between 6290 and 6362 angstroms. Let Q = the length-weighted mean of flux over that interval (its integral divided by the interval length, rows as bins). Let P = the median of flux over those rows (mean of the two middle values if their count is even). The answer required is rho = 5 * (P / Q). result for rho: 4.99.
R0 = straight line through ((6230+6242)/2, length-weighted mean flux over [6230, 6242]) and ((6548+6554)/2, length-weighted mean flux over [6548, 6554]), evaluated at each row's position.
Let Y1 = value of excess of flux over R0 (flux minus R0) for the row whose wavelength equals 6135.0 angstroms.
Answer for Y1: 3.0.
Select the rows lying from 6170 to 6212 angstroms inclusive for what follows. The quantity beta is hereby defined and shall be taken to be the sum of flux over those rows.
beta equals 159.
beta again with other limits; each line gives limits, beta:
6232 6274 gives 152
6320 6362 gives 179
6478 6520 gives 192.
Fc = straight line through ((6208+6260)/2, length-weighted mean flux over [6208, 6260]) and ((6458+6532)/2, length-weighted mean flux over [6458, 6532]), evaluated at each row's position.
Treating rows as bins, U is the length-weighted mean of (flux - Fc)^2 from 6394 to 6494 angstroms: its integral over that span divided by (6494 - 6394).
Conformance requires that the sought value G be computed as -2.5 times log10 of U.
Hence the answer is 0.59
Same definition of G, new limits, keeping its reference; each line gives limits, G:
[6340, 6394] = 0.52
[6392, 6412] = 0.98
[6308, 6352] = 0.01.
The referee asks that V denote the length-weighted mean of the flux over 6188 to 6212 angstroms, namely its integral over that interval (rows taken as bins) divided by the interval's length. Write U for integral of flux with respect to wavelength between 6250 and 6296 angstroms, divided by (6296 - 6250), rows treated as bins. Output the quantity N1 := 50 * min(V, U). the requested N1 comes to 564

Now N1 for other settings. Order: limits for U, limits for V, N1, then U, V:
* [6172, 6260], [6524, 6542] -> 546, 10.9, 14.1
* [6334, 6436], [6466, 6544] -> 641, 12.8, 13.9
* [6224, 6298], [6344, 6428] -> 553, 11.1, 12.8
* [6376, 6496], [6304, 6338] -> 621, 13.2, 12.4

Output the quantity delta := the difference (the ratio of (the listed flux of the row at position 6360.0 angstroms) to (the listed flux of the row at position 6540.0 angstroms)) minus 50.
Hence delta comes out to -49.1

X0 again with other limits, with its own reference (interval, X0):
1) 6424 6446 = 6432.0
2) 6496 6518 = 6498.0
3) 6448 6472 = 6462.0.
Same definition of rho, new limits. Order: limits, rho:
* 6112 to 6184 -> 5.13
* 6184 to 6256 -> 5.03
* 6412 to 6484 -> 5.01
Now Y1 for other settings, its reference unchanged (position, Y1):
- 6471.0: -0.1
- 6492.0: -0.2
